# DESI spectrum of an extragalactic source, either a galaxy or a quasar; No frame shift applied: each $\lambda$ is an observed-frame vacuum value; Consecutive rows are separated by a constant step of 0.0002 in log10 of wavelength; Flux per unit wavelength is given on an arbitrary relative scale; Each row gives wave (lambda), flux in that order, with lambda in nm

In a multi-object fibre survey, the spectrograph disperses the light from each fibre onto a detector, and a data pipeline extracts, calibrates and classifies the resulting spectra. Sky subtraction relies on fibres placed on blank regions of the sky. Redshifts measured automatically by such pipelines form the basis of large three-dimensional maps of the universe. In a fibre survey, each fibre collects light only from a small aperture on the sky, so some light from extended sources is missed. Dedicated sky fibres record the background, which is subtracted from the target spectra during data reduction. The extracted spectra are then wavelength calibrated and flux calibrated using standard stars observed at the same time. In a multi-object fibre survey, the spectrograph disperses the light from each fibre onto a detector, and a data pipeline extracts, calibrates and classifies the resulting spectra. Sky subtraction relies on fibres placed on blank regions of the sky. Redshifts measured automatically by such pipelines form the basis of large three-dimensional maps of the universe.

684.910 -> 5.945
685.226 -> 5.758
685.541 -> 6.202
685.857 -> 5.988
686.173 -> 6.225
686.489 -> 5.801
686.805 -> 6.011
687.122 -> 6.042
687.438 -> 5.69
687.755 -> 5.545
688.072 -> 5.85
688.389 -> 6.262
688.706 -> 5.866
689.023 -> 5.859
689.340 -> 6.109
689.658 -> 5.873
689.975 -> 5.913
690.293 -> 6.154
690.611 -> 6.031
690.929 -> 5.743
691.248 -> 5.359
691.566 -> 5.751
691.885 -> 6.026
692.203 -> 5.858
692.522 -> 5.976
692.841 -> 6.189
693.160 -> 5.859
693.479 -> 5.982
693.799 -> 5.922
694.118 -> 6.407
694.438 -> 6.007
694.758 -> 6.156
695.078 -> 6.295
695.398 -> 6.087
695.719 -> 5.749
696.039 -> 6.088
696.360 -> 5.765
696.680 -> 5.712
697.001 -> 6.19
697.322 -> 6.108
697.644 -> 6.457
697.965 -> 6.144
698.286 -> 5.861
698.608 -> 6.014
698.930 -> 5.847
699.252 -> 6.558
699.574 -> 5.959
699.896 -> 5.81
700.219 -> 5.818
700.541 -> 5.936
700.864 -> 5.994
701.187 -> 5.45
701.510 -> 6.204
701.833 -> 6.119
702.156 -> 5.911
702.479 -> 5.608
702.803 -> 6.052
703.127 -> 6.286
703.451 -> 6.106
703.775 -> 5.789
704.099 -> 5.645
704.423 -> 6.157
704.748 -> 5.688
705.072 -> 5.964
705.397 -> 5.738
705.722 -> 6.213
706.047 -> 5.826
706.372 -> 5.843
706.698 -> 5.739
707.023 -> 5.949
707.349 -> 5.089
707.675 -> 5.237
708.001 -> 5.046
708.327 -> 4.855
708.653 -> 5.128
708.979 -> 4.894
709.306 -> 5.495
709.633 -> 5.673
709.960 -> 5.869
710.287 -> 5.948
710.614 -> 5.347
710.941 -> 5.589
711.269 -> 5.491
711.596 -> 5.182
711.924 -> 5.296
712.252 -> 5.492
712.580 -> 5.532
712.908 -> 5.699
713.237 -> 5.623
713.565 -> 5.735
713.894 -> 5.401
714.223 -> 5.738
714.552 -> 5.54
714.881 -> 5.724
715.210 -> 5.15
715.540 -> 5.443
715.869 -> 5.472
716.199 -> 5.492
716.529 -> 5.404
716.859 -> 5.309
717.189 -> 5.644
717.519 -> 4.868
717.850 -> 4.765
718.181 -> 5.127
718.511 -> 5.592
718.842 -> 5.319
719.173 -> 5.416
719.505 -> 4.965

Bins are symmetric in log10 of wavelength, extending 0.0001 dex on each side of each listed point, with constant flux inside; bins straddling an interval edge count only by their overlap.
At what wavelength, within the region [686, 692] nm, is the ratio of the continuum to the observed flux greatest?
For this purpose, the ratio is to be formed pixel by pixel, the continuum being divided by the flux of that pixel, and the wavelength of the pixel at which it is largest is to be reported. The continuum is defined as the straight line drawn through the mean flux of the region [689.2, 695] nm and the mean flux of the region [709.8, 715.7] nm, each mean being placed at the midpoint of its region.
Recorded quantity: 691.248 nm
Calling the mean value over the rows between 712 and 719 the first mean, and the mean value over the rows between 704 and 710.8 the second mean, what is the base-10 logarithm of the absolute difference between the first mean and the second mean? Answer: -0.8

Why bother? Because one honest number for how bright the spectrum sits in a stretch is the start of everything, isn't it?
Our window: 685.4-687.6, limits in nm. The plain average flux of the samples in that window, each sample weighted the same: 5.99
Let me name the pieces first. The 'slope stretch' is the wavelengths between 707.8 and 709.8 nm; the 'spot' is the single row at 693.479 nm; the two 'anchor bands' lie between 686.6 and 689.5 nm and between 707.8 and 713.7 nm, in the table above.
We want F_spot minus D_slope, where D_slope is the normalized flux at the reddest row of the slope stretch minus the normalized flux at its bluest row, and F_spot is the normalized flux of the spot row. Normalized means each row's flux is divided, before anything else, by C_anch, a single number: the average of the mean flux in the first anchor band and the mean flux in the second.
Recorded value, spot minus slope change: 0.94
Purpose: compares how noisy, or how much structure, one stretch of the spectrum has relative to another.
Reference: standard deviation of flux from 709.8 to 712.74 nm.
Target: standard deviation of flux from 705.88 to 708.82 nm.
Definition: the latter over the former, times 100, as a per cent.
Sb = 167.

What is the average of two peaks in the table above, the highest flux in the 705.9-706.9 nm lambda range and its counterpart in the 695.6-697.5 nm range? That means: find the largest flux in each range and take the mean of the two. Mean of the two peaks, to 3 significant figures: 6.02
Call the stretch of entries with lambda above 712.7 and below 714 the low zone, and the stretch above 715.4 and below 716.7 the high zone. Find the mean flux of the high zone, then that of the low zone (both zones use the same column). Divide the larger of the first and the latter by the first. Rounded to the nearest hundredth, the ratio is 1.03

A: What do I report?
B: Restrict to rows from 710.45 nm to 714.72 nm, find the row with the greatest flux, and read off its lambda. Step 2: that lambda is 714.223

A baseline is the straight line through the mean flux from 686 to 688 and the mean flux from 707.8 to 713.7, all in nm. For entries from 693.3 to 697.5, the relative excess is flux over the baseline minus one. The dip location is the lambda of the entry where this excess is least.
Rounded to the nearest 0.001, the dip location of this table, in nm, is 696.680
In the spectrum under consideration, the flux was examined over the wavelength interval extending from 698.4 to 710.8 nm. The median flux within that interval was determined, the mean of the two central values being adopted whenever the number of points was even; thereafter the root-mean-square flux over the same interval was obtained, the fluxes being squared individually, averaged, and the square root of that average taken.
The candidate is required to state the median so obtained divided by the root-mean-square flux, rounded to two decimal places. 1.01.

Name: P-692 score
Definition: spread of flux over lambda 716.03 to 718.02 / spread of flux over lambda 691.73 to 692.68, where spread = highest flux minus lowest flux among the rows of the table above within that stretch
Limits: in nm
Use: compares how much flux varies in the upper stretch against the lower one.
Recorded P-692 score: 5.2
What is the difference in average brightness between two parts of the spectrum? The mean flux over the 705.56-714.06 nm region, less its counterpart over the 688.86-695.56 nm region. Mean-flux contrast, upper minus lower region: -0.47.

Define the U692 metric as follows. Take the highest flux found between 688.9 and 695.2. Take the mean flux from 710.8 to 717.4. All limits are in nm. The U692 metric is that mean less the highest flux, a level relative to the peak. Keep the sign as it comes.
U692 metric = -0.91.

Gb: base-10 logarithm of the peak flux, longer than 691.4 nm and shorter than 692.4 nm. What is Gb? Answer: 0.780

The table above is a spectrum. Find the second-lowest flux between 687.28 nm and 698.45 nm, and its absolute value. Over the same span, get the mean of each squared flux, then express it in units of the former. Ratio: 6.43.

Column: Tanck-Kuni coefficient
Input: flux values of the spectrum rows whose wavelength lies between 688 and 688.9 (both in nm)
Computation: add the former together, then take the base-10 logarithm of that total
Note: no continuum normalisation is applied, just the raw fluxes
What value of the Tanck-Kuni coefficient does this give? 1.25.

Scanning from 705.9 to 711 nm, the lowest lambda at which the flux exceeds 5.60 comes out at 706.047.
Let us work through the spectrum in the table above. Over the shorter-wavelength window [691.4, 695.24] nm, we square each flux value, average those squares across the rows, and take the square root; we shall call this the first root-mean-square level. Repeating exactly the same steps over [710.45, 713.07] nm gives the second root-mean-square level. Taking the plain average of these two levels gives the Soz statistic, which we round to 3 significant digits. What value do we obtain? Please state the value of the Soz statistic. 5.75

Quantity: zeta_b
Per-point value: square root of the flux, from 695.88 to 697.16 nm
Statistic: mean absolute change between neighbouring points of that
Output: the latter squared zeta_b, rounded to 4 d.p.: 0.0034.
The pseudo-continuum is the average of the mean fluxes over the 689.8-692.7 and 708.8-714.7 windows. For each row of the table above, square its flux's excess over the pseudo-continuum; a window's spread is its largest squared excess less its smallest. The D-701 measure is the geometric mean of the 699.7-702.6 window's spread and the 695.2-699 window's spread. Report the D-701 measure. 0.38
